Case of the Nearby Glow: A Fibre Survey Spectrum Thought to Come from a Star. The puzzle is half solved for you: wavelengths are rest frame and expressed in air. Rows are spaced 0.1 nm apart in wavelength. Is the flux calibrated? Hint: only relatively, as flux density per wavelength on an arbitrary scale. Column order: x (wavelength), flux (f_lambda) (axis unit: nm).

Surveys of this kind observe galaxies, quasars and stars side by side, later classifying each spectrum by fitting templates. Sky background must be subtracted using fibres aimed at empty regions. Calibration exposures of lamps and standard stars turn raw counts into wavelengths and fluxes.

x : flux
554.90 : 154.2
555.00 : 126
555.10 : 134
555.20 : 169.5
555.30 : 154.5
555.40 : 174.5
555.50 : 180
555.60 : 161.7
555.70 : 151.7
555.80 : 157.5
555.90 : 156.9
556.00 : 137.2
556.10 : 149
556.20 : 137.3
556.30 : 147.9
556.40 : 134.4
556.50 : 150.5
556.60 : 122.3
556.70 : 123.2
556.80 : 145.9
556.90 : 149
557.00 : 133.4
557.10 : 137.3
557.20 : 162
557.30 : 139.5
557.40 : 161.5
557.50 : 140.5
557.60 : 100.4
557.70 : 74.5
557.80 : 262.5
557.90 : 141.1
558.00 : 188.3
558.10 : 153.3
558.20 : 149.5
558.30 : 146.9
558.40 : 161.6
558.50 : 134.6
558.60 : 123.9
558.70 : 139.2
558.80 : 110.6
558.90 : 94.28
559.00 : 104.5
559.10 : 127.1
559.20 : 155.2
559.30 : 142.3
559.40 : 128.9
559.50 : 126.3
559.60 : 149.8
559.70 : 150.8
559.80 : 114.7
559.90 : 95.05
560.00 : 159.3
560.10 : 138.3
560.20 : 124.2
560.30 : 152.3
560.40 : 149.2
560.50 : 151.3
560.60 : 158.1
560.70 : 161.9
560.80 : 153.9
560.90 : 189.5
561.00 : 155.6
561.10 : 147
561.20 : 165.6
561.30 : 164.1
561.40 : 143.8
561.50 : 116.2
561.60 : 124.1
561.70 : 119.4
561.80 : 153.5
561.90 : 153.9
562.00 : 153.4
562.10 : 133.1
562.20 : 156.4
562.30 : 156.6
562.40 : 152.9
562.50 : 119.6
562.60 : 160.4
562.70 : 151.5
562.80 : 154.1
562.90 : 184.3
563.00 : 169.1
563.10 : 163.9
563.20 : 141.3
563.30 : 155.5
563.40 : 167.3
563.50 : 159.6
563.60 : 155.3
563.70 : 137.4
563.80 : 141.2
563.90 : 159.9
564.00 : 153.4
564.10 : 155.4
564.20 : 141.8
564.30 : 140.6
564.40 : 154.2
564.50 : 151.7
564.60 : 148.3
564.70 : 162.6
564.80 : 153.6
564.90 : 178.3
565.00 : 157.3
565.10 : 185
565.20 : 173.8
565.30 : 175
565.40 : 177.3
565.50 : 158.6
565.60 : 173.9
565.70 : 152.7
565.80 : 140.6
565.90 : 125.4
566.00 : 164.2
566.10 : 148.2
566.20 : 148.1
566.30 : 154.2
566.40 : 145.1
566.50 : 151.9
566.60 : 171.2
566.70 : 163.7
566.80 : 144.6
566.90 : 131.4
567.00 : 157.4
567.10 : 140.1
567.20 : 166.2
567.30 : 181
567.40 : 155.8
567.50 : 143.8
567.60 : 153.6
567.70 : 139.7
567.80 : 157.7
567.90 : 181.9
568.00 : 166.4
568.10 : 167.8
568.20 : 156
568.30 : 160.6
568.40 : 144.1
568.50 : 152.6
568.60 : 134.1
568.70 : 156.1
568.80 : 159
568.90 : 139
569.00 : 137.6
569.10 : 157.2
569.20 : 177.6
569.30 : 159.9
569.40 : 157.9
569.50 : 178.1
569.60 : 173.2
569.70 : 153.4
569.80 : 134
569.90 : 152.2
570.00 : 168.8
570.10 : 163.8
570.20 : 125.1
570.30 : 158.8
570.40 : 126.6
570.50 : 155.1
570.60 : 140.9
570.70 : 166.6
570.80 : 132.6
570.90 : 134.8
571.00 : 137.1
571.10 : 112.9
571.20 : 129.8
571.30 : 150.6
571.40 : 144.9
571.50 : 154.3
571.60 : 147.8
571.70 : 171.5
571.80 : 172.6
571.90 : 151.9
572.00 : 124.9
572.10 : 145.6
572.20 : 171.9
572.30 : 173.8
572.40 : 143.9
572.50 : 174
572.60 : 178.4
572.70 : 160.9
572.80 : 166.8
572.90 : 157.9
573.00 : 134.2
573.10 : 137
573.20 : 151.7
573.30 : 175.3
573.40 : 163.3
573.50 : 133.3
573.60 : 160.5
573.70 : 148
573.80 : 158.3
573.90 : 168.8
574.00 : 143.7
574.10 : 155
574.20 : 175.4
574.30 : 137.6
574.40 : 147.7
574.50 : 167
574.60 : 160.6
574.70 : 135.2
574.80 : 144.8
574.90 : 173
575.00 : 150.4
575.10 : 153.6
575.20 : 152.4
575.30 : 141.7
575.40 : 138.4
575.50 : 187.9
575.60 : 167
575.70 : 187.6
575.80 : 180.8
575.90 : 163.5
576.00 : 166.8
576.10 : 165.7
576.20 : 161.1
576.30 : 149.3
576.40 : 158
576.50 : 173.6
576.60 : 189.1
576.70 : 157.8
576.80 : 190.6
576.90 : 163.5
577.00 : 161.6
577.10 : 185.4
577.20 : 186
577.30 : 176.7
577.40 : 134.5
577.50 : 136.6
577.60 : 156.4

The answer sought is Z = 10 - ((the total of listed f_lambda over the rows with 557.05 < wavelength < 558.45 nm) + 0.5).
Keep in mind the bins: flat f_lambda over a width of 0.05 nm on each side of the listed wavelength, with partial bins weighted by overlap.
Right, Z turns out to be -2109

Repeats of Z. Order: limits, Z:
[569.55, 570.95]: -2076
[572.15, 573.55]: -2213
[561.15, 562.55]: -2003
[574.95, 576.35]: -2257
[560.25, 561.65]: -2123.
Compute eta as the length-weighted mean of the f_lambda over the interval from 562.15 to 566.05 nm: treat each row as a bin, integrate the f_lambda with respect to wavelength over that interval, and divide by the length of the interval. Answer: 157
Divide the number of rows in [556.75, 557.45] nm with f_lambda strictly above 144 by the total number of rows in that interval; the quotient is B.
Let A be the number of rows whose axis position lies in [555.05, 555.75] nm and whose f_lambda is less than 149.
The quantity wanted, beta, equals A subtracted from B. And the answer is -0.4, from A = 1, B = 0.57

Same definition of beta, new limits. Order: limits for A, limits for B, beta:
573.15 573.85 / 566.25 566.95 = -1.1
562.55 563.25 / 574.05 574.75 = -0.3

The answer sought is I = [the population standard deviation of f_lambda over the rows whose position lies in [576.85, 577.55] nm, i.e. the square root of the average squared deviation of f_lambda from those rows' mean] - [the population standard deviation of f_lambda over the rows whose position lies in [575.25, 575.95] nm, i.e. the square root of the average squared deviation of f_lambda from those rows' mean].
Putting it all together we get 0.8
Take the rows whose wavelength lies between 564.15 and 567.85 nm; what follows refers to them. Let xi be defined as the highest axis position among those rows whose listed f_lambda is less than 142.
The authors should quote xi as 567.70 nm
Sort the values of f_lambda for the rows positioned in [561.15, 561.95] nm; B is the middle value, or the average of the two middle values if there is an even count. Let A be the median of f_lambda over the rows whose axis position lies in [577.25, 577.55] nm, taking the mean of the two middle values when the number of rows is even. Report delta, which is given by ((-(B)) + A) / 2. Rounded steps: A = 137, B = 149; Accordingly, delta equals -6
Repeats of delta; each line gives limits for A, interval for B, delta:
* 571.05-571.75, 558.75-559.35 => 14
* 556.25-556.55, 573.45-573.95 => -5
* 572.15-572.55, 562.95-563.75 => 8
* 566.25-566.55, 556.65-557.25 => 5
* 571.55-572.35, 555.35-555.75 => -3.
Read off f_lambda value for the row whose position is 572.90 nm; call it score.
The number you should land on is 157.9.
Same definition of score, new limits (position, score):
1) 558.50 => 134.6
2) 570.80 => 132.6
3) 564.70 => 162.6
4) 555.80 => 157.5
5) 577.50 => 136.6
